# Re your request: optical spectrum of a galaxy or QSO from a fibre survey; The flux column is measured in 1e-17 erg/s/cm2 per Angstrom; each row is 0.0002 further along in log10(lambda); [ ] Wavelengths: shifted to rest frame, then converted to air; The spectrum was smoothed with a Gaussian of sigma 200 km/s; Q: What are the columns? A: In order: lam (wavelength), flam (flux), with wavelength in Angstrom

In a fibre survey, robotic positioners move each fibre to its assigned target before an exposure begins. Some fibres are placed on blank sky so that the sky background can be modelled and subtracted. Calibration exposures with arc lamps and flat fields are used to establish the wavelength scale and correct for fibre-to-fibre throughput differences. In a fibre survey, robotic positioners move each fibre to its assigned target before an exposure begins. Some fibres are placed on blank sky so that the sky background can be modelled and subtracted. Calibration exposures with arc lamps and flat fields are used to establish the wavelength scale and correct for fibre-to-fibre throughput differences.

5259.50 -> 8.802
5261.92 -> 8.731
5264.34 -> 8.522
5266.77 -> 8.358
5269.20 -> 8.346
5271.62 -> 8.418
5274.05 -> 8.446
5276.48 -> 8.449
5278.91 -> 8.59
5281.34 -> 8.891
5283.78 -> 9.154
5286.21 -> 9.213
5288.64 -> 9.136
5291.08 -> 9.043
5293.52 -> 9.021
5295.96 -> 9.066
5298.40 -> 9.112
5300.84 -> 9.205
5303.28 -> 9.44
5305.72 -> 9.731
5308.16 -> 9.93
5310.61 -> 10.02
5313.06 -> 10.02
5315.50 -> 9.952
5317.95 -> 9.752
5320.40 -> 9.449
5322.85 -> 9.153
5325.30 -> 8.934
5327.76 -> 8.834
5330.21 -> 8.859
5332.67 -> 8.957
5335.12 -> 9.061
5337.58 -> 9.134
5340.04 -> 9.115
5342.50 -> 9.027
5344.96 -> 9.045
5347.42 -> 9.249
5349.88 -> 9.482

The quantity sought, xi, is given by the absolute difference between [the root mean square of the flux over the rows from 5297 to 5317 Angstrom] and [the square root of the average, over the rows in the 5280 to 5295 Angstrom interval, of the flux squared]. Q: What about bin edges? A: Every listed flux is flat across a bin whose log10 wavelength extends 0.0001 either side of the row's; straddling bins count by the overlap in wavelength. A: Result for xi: 0.61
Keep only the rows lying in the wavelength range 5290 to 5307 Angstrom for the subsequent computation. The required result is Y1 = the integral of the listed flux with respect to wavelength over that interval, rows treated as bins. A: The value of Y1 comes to 157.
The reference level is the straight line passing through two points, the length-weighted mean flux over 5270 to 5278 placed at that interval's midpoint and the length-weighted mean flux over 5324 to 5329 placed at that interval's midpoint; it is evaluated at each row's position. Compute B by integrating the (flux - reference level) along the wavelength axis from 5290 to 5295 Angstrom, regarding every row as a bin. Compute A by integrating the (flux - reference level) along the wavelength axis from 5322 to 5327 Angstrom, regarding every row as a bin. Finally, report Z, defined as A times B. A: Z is 1.6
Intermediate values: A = 0.7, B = 2.16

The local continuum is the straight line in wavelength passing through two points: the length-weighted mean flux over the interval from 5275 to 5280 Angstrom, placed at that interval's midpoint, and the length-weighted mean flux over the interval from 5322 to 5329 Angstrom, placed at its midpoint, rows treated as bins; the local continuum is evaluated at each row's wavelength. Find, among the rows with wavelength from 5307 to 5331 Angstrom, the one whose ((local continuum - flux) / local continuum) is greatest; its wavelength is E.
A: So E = 5327.76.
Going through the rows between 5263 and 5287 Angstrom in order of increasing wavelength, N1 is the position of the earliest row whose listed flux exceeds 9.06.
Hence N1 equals 5283.78 Angstrom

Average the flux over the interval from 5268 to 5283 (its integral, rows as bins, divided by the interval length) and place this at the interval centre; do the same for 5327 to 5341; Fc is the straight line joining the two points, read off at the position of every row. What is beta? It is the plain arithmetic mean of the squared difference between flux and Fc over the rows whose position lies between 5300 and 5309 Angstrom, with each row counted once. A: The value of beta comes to 0.72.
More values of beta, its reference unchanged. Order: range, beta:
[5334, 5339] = 0.01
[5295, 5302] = 0.17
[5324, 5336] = 0.01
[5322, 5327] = 0.03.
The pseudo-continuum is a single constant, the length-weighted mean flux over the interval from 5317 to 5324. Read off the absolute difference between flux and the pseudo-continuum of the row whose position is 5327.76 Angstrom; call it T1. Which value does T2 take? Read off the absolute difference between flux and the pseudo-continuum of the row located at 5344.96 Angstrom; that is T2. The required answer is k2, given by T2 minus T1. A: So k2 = -0.21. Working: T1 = 0.61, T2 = 0.40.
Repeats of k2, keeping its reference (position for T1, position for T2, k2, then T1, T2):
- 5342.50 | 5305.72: -0.13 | 0.42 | 0.29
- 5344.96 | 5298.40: -0.07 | 0.40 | 0.33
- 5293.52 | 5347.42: -0.23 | 0.42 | 0.19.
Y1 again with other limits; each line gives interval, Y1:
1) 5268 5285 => 146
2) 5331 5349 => 164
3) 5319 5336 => 154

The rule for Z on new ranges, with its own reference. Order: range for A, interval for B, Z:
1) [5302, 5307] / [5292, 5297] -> 9.4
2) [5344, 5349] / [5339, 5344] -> 0.2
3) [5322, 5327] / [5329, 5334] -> -0.1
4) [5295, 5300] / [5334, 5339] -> 1.5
